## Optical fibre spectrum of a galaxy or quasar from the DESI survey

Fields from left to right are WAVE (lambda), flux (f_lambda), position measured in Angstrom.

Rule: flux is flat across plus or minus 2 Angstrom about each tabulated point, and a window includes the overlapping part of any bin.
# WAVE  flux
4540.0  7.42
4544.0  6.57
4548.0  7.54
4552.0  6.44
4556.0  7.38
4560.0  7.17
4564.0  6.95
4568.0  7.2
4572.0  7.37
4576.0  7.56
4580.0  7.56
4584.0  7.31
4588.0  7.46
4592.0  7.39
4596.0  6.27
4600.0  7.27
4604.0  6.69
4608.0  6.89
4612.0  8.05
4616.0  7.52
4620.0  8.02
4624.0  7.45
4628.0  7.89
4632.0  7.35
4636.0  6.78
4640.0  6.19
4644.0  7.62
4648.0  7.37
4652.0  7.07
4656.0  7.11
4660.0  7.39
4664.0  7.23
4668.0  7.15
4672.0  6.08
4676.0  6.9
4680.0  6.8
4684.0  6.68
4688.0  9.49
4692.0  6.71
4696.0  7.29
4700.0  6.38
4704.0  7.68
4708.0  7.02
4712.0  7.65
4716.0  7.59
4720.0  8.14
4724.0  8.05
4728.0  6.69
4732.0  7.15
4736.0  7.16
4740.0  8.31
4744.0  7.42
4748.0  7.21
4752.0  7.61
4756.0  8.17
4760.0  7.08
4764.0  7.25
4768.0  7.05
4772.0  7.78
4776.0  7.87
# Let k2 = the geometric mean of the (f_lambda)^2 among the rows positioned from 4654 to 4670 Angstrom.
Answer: 52.1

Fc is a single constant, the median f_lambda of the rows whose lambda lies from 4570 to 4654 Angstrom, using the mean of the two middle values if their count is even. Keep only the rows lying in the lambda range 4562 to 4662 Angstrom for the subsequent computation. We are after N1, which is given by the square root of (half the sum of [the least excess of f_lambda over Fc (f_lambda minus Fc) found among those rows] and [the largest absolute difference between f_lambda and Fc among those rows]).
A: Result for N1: 0.0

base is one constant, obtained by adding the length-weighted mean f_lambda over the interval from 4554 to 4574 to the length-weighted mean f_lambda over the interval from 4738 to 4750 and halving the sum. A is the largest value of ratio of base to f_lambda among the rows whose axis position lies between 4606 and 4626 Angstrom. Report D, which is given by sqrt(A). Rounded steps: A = 1.08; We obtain 1.04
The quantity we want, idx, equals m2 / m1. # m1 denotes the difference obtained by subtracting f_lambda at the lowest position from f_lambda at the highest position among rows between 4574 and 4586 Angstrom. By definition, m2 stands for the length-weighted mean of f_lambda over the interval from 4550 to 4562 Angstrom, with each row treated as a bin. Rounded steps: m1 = -0.25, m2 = 7.00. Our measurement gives -28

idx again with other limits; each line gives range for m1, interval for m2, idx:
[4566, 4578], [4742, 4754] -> 21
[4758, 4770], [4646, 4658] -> -239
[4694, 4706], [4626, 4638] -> 19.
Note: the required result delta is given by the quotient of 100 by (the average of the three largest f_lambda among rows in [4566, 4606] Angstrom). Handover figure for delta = 13.3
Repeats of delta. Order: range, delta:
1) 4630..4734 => 11.7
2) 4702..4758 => 12.2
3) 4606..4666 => 12.5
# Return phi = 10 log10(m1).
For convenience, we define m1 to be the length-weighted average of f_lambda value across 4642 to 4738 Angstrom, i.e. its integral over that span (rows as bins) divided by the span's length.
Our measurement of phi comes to 8.61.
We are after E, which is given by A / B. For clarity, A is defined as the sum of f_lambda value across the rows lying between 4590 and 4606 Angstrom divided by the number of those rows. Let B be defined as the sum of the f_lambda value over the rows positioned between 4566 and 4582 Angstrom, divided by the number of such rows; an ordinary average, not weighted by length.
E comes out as 0.93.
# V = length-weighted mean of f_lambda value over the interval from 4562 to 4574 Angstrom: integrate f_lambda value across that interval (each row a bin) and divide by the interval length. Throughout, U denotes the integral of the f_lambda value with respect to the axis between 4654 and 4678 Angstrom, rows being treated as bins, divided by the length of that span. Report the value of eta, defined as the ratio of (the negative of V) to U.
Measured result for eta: -1.03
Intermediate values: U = 7.0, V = 7.17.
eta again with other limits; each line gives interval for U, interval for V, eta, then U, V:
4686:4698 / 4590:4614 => -0.91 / 7.8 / 7.09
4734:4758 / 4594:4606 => -0.88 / 7.6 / 6.74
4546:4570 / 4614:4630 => -1.09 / 7.1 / 7.72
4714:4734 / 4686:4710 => -0.99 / 7.5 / 7.43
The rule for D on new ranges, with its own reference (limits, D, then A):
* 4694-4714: 1.08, 1.16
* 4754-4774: 1.03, 1.05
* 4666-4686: 1.11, 1.22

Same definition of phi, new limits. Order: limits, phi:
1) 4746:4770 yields 8.69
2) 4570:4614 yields 8.61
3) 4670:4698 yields 8.53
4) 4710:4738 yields 8.74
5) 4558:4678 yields 8.58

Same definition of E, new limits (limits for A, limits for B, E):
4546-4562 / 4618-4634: 0.93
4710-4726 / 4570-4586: 1.05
